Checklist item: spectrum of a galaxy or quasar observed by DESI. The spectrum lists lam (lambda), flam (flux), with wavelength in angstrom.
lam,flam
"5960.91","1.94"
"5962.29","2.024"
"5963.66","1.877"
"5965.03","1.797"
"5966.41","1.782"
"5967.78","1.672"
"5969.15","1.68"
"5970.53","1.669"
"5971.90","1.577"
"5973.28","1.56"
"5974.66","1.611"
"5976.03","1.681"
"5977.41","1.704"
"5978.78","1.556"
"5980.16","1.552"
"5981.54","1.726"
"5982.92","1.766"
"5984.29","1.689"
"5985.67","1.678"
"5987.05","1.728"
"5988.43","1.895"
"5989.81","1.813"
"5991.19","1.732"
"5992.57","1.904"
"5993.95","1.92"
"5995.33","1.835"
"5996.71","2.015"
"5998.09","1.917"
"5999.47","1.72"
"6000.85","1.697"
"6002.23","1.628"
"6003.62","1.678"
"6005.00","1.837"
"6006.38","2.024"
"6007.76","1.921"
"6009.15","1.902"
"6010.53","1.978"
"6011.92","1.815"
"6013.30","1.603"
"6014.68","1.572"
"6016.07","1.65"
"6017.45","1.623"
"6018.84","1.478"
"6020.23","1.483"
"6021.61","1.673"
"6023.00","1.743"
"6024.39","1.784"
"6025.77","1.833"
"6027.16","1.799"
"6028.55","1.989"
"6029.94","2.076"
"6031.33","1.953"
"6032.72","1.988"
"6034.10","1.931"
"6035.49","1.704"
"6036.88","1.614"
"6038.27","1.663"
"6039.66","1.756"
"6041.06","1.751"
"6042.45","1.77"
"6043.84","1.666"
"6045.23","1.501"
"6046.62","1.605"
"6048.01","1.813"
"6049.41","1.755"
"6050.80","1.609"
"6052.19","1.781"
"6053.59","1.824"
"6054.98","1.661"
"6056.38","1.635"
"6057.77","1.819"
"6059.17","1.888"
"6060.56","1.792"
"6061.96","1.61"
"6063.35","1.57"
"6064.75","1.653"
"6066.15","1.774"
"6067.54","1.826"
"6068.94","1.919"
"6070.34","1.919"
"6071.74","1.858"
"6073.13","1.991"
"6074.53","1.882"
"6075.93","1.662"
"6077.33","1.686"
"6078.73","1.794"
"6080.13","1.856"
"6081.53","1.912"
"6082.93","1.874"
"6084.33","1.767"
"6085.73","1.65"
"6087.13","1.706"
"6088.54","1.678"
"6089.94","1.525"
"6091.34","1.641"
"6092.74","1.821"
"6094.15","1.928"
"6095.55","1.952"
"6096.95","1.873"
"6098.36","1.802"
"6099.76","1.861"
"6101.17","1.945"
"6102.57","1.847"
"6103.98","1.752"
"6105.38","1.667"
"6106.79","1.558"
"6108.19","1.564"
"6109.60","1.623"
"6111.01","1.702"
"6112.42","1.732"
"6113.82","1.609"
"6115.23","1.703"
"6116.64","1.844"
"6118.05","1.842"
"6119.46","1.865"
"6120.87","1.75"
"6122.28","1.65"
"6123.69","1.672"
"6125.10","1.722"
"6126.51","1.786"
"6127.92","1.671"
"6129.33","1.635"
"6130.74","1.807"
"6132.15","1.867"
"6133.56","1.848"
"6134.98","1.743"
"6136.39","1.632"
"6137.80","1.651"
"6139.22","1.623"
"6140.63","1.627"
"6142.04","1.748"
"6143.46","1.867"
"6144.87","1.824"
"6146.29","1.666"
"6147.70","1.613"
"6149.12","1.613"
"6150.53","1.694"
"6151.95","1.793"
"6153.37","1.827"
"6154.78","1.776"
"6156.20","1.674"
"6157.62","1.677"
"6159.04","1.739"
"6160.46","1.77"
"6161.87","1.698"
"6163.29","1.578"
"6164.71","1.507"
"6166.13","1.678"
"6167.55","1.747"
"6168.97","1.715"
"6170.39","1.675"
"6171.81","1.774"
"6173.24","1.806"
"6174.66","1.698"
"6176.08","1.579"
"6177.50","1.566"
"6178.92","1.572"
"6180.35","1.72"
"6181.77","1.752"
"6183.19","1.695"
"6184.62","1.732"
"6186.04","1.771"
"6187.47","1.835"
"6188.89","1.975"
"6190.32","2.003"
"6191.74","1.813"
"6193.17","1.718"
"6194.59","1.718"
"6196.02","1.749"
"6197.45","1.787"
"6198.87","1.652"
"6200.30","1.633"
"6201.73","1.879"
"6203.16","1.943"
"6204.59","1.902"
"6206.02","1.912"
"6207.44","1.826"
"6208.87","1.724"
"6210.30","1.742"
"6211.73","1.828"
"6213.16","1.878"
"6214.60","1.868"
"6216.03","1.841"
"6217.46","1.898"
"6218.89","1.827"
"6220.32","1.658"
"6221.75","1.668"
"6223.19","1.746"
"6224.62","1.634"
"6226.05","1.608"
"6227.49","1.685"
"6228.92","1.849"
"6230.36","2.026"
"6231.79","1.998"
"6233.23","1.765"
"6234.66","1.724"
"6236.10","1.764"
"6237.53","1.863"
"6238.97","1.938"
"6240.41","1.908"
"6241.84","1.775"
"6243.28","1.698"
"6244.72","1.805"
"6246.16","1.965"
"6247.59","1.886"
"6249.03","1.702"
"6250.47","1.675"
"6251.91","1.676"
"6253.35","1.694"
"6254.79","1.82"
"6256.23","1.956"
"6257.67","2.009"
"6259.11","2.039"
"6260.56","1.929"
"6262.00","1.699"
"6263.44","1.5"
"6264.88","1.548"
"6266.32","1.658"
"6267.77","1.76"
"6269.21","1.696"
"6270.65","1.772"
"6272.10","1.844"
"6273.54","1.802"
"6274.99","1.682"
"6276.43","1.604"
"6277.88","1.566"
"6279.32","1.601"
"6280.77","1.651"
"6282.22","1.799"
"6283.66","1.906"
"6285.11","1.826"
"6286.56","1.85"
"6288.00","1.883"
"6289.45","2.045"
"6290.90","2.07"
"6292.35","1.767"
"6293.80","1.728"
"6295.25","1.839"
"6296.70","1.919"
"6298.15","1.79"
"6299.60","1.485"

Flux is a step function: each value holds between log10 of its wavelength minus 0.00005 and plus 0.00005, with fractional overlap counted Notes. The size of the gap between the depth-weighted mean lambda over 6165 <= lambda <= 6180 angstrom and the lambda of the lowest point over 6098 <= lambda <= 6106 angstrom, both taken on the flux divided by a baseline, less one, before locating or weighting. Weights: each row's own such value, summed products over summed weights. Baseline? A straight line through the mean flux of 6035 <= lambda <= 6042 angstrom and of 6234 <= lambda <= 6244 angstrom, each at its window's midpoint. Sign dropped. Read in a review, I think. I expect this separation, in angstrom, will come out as 69.4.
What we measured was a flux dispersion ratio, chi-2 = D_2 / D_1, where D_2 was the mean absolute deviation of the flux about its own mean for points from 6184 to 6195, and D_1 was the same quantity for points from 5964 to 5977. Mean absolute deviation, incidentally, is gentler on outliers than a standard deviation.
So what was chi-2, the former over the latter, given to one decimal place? 1.5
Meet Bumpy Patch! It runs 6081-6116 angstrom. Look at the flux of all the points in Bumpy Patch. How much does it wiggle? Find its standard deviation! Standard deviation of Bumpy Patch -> 0.13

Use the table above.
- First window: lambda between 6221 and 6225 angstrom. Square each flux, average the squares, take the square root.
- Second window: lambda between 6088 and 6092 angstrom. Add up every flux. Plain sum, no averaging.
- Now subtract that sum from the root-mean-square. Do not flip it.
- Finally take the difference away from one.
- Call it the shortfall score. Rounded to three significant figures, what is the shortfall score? 4.16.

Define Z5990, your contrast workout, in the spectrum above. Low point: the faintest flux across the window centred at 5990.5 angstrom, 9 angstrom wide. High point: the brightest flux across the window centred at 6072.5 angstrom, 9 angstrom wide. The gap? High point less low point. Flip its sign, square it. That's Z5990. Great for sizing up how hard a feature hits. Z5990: 0.069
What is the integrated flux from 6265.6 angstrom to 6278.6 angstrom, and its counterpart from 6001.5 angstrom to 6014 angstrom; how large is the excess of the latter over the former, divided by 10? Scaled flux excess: 0.05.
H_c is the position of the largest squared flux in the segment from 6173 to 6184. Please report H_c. 6173.24 angstrom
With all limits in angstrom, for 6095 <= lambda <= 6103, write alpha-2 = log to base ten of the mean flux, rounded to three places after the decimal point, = 0.274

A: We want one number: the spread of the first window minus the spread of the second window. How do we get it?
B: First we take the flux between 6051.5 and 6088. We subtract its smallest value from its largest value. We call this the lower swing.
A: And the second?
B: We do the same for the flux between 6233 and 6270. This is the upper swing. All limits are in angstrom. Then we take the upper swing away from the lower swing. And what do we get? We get -0.12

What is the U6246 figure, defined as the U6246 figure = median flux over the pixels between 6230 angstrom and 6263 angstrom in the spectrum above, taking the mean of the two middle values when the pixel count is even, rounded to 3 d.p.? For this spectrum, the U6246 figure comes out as 1.820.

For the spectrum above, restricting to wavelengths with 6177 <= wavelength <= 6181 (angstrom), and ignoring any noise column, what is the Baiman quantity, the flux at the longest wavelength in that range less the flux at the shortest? 0.15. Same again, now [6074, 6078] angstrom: -0.20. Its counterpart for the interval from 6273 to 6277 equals -0.20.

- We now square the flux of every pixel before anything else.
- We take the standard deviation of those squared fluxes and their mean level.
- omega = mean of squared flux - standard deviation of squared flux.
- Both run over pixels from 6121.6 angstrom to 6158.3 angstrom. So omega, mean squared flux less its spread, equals 2.67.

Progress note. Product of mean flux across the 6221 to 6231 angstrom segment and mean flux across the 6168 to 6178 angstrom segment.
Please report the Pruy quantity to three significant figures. 2.95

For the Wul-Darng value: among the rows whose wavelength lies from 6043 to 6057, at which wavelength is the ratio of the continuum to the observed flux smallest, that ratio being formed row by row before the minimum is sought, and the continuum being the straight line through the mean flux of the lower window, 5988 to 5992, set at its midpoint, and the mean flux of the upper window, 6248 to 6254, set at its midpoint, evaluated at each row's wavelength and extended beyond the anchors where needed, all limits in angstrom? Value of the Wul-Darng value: 6053.59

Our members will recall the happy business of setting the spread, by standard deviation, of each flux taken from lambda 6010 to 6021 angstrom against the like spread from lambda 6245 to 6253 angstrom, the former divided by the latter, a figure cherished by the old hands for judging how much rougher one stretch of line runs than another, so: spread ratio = 1.3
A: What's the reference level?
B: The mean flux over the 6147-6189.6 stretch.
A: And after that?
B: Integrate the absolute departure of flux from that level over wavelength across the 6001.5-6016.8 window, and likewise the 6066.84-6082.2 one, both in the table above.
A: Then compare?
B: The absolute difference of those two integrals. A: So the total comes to 0.0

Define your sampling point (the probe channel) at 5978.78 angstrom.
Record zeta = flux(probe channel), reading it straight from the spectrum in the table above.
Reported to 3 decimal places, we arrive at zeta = 1.556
